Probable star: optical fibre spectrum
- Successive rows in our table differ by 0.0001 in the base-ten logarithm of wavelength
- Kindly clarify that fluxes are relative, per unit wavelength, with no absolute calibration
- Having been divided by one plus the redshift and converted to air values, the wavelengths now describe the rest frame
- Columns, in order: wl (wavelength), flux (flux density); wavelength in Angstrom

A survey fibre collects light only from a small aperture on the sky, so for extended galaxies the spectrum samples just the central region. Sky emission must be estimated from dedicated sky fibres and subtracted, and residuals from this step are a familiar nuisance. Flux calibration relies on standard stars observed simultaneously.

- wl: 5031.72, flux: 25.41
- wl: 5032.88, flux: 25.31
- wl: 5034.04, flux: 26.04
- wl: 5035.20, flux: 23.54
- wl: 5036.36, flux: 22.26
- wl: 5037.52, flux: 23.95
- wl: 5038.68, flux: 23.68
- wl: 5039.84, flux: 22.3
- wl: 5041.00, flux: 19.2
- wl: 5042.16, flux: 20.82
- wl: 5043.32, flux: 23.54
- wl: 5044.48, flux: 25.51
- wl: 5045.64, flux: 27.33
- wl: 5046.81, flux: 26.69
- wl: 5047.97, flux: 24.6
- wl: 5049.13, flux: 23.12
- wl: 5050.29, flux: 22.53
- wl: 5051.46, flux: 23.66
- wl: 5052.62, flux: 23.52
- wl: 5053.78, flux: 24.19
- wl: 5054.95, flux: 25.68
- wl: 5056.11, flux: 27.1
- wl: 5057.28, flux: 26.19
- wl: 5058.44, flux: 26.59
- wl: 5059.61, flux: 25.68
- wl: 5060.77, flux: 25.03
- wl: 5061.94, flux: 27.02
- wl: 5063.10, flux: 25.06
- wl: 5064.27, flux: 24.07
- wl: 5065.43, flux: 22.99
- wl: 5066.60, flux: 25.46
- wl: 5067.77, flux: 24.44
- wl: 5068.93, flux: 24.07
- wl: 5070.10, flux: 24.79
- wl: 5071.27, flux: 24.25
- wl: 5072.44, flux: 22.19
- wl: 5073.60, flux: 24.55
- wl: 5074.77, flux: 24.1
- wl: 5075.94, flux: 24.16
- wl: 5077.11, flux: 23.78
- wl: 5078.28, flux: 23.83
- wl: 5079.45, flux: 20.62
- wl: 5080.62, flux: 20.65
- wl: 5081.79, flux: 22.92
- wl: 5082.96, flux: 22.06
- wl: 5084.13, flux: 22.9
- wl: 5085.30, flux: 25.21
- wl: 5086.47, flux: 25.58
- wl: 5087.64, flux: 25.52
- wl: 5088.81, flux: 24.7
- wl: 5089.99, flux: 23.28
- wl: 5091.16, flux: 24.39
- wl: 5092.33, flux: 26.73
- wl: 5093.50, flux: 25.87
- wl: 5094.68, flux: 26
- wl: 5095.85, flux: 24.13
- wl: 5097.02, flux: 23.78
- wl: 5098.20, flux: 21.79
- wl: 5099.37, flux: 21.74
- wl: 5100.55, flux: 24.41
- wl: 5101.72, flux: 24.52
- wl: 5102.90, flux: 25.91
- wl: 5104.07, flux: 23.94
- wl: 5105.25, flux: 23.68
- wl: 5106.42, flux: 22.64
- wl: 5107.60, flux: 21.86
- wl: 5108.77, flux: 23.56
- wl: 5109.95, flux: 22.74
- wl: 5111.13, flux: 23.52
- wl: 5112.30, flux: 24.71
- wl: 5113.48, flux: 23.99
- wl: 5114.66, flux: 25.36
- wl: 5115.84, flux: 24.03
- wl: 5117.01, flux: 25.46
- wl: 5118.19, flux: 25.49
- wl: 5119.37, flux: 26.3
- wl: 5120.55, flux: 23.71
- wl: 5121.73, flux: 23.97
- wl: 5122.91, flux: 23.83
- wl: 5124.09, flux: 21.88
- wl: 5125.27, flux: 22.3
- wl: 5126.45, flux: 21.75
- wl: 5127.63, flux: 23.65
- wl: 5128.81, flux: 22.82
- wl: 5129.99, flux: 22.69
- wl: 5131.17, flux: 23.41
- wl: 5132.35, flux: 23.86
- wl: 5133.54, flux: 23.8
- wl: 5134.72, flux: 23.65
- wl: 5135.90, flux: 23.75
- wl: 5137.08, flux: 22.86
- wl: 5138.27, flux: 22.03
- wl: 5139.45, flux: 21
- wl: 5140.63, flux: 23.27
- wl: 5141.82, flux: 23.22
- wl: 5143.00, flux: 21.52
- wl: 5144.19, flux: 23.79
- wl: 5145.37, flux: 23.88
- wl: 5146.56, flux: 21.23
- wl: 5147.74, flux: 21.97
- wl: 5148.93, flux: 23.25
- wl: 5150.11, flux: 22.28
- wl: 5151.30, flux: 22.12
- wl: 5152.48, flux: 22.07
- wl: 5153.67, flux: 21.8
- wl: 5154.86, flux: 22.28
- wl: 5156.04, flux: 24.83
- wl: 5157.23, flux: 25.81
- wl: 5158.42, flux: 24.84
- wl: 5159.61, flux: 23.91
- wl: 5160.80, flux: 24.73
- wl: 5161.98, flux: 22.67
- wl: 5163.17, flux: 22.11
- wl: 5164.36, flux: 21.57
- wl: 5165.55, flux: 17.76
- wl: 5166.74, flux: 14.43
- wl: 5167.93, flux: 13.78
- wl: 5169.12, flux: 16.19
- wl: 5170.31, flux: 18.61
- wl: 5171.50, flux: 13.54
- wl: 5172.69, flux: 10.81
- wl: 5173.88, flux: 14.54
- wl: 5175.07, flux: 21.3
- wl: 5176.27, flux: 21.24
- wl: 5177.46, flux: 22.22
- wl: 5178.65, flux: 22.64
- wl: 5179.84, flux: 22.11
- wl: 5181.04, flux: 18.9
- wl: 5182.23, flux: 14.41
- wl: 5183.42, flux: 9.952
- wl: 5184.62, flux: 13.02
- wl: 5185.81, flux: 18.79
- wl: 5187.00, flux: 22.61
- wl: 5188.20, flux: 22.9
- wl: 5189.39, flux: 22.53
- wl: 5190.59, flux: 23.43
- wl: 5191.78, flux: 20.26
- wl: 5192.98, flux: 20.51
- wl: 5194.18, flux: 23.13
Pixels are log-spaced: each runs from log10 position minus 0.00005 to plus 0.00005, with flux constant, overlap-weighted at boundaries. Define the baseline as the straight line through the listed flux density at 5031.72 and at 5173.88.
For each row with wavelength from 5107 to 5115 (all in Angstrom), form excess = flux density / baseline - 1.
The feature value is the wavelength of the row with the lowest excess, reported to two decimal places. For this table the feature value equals 5107.60 Angstrom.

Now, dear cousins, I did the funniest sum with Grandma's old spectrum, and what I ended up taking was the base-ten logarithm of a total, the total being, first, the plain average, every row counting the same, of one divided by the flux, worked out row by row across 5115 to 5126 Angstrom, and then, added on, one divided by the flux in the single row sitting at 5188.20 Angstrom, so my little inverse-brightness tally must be -1.07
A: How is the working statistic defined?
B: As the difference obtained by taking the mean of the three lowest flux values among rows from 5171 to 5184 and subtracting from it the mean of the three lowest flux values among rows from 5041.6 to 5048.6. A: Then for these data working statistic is -11.6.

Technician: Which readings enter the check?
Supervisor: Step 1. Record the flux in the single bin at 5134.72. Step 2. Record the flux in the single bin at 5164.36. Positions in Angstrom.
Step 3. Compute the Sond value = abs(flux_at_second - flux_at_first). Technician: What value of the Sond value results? 2.1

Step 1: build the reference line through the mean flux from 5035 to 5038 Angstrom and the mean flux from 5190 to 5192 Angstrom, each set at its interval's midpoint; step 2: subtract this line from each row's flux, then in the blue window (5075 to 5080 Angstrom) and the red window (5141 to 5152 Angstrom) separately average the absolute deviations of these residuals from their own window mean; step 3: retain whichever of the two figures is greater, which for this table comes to 1.23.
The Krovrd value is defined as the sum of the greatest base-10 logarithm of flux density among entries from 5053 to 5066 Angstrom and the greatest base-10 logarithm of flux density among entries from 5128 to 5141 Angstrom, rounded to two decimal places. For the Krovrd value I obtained 2.81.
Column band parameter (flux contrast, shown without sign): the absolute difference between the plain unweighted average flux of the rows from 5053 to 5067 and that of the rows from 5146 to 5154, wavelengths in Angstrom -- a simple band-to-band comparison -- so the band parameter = 3.3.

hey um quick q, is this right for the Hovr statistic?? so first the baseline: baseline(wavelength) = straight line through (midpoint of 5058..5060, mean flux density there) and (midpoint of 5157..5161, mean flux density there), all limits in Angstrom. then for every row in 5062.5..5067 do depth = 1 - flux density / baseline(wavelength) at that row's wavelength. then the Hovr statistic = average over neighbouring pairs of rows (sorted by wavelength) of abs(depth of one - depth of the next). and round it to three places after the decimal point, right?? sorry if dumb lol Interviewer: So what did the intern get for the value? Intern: 0.058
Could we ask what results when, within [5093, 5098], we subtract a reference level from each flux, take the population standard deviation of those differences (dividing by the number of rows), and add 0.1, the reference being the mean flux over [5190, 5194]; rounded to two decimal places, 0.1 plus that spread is 1.10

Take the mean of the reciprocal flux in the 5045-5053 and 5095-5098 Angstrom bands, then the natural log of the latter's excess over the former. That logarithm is -7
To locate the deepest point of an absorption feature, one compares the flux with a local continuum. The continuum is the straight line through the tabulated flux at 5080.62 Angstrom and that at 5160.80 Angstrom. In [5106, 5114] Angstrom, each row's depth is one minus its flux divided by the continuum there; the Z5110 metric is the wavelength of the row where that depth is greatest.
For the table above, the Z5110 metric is 5107.60 Angstrom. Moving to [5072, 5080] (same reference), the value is 5079.45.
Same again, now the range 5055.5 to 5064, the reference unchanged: 5063.10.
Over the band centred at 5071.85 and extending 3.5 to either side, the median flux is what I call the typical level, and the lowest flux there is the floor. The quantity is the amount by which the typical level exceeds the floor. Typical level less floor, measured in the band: 2.0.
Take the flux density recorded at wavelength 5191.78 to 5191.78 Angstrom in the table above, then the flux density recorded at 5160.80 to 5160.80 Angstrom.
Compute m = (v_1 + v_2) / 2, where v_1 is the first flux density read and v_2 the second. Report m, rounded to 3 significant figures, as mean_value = 22.5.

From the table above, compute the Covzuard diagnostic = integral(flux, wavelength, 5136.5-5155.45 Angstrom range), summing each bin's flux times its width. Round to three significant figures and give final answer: 425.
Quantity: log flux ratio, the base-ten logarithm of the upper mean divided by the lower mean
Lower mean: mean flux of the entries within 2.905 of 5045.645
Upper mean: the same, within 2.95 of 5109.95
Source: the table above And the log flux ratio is -0.040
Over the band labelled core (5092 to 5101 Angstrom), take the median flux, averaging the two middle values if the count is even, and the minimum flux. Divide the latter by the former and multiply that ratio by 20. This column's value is 17.9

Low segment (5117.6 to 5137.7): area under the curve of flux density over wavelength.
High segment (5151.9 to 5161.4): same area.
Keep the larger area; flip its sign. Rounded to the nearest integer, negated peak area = -472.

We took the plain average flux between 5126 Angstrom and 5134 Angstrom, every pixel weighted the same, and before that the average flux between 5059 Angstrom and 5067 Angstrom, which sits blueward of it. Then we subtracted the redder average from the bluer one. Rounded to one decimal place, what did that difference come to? 1.9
